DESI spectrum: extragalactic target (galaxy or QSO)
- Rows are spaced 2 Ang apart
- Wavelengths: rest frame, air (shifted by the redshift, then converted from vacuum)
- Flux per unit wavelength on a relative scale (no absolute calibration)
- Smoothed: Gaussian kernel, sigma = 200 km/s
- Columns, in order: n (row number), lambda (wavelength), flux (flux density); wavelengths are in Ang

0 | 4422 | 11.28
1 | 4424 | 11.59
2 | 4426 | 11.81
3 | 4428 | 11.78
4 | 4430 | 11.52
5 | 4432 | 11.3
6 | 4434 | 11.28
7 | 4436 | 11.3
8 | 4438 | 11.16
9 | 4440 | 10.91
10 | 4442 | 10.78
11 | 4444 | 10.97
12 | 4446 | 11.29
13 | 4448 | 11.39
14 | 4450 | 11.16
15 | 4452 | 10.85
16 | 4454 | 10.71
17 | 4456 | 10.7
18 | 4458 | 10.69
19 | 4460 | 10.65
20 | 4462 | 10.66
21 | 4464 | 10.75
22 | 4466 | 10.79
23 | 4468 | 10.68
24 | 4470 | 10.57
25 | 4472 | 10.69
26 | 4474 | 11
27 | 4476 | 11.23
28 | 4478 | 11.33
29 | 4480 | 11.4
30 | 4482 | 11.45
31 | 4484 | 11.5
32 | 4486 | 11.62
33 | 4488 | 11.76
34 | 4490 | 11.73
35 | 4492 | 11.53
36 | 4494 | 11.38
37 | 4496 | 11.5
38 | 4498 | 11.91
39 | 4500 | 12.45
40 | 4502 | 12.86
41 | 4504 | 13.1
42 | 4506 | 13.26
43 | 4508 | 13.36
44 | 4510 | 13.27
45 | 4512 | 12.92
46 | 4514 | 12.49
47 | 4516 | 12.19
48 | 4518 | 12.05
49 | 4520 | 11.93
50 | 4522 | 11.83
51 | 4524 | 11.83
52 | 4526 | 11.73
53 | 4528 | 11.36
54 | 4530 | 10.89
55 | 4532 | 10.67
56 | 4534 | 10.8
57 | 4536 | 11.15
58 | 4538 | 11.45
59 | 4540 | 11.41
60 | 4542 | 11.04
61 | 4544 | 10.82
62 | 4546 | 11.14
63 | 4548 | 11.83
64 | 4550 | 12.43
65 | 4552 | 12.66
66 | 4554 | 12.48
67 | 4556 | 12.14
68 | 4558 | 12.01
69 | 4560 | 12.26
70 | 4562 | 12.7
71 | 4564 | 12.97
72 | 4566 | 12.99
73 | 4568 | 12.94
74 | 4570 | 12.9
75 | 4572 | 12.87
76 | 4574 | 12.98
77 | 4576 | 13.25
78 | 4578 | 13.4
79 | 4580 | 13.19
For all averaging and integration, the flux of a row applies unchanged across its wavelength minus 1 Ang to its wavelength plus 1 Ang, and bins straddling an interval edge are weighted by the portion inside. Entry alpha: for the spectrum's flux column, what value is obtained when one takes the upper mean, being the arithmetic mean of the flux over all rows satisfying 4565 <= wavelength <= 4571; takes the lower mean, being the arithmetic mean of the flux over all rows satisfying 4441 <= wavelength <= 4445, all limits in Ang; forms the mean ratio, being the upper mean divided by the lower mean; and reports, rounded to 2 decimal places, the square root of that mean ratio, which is 1.09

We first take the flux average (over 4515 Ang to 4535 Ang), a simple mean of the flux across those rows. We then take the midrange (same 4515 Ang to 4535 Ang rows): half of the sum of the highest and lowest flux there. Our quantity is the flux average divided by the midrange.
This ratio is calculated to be 1.01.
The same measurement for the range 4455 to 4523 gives 0.98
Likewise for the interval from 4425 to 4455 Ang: 1.00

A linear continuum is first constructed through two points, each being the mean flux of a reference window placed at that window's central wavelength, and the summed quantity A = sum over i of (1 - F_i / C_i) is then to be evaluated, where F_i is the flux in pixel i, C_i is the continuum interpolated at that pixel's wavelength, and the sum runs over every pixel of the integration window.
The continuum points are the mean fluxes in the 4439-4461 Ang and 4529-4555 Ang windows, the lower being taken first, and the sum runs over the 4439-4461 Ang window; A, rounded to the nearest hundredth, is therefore 0.00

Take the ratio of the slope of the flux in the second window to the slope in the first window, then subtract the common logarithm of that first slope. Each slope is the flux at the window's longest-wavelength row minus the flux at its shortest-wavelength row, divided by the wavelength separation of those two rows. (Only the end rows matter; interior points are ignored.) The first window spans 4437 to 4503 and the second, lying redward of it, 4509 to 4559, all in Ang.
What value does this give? 1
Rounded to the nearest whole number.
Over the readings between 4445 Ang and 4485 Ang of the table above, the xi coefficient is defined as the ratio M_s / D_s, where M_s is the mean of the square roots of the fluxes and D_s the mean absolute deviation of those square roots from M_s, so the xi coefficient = 74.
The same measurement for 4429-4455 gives 103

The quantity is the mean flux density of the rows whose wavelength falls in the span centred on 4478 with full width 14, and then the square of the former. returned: 126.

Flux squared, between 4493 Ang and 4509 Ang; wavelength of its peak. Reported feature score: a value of 4508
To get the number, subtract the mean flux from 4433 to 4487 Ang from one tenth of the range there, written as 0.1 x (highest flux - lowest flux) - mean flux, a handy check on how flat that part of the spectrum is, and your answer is -10.9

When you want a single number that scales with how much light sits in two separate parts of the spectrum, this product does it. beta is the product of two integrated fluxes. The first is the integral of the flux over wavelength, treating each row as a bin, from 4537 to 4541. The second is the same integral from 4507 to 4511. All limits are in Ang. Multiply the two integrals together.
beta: 2435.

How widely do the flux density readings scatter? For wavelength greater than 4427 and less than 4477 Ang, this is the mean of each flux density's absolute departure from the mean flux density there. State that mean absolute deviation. 0.3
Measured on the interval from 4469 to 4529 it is 0.6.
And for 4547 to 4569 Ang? 0.3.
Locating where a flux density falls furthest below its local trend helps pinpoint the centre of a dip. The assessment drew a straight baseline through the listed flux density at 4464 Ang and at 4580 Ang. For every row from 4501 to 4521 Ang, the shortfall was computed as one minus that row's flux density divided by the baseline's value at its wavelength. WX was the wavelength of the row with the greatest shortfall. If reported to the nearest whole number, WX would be 4520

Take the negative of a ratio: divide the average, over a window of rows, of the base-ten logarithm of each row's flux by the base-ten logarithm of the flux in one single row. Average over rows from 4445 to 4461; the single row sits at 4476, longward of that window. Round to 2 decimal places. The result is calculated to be -0.99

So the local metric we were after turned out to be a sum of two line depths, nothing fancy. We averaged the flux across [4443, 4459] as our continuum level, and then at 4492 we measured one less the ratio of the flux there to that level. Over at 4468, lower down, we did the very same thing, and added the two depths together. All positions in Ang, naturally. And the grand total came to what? -0.02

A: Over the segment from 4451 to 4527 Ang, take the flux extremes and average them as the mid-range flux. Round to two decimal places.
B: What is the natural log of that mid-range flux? 2.48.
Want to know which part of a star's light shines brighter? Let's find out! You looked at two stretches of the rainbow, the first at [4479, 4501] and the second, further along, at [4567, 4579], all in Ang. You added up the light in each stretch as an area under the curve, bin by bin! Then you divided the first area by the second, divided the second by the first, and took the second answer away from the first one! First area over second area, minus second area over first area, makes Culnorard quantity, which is 1.0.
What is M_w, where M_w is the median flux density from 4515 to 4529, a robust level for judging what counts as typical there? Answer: 11.8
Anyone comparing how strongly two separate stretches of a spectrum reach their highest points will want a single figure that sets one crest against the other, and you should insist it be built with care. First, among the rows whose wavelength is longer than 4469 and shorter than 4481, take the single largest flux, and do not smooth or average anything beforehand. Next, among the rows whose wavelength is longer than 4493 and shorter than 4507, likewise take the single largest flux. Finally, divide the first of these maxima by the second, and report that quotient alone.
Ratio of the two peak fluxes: 0.86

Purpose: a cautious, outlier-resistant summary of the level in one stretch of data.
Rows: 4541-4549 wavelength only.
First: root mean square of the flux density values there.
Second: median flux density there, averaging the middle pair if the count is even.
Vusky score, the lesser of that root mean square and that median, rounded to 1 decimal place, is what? 11.1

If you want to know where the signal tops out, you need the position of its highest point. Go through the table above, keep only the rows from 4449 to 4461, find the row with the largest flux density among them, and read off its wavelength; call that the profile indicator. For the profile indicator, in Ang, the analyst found 4450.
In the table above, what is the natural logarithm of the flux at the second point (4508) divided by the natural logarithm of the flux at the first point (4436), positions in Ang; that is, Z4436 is 1.07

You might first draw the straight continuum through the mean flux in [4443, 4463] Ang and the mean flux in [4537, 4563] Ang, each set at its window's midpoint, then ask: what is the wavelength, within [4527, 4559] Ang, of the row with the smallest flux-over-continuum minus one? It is 4532 Ang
